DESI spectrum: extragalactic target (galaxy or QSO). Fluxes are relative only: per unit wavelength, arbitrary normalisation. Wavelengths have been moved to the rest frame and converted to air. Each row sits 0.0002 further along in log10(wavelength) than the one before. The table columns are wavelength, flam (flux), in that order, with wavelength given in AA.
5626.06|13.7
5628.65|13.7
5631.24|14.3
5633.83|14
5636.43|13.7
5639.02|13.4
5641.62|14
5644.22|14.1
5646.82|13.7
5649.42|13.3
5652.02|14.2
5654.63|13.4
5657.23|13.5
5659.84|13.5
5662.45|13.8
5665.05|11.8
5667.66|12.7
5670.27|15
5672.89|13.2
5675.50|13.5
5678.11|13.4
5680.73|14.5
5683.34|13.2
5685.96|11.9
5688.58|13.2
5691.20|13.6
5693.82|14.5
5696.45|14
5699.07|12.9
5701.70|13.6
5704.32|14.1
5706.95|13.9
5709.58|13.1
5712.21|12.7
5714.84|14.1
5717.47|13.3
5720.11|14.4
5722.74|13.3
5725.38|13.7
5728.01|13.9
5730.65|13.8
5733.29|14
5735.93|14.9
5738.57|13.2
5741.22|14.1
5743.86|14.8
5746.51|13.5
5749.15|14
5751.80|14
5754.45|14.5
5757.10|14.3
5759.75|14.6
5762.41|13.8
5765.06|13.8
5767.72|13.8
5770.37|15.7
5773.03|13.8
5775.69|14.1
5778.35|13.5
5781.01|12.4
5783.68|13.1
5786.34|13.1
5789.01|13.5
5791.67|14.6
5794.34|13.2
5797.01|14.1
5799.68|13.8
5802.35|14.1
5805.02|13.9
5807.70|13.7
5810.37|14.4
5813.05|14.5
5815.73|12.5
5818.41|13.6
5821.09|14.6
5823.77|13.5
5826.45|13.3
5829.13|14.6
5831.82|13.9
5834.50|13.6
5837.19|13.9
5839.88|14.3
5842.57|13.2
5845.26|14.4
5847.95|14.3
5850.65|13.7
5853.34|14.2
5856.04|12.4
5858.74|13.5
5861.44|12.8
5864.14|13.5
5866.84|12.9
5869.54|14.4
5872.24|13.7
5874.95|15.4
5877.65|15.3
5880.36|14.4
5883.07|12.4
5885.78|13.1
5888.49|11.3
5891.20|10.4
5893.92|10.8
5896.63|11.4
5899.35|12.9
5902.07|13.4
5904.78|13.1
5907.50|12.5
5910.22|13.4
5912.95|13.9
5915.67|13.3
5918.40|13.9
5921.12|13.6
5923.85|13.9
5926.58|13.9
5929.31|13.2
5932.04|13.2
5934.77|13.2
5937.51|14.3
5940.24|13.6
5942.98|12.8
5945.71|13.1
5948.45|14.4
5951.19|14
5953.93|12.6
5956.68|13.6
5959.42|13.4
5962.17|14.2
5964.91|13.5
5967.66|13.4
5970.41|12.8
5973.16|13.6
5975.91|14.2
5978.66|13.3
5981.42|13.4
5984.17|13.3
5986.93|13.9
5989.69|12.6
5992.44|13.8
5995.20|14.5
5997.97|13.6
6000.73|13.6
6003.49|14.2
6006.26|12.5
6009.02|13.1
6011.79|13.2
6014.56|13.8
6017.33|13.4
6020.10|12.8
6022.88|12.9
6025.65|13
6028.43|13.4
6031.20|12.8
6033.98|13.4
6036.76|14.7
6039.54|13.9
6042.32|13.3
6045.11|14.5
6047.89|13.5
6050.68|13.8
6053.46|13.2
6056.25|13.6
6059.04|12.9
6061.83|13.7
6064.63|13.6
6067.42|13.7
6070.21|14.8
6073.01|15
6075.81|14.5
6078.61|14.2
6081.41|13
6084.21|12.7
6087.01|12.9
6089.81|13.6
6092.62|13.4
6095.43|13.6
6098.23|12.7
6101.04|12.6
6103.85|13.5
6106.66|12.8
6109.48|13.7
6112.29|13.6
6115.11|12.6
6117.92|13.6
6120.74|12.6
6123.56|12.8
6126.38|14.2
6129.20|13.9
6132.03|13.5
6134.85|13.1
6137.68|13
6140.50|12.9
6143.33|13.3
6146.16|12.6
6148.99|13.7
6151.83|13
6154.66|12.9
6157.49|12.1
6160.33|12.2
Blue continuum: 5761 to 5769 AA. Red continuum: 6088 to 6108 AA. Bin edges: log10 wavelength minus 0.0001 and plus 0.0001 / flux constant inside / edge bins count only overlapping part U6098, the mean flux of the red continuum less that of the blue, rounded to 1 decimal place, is -0.6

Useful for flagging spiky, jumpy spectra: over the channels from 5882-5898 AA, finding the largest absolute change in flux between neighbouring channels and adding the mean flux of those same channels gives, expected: 13.4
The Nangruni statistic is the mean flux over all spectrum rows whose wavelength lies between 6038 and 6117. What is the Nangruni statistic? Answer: 13.5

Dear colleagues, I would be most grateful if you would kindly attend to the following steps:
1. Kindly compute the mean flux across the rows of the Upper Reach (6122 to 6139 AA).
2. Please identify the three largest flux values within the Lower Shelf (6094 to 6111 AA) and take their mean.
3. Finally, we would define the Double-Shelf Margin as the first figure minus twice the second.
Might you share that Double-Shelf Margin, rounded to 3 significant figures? -13.8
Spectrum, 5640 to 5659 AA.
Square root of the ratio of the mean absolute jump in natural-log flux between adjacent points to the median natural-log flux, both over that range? 0.112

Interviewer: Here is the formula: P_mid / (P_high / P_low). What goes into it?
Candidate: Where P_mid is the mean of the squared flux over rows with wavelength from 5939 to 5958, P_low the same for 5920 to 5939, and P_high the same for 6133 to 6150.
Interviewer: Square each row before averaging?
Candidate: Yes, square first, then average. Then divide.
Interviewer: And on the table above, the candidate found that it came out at 196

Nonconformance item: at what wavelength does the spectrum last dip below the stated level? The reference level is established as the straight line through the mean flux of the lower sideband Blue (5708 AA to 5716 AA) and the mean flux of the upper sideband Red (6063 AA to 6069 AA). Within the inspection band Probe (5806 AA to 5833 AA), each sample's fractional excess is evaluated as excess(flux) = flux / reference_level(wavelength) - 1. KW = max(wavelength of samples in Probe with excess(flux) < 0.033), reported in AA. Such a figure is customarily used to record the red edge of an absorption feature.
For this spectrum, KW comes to 5826.45 AA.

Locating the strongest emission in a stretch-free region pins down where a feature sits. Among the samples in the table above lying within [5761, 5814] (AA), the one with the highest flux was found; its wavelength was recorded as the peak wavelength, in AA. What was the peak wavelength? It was 5770.37 AA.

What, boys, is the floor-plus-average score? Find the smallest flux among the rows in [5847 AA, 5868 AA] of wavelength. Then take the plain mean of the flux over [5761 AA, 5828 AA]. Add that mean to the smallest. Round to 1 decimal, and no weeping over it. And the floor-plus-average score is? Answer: 26.2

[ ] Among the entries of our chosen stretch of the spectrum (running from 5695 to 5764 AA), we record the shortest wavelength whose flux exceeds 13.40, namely 5696.45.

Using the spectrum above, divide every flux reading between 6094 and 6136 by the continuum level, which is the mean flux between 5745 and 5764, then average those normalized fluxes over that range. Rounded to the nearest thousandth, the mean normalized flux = 0.940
